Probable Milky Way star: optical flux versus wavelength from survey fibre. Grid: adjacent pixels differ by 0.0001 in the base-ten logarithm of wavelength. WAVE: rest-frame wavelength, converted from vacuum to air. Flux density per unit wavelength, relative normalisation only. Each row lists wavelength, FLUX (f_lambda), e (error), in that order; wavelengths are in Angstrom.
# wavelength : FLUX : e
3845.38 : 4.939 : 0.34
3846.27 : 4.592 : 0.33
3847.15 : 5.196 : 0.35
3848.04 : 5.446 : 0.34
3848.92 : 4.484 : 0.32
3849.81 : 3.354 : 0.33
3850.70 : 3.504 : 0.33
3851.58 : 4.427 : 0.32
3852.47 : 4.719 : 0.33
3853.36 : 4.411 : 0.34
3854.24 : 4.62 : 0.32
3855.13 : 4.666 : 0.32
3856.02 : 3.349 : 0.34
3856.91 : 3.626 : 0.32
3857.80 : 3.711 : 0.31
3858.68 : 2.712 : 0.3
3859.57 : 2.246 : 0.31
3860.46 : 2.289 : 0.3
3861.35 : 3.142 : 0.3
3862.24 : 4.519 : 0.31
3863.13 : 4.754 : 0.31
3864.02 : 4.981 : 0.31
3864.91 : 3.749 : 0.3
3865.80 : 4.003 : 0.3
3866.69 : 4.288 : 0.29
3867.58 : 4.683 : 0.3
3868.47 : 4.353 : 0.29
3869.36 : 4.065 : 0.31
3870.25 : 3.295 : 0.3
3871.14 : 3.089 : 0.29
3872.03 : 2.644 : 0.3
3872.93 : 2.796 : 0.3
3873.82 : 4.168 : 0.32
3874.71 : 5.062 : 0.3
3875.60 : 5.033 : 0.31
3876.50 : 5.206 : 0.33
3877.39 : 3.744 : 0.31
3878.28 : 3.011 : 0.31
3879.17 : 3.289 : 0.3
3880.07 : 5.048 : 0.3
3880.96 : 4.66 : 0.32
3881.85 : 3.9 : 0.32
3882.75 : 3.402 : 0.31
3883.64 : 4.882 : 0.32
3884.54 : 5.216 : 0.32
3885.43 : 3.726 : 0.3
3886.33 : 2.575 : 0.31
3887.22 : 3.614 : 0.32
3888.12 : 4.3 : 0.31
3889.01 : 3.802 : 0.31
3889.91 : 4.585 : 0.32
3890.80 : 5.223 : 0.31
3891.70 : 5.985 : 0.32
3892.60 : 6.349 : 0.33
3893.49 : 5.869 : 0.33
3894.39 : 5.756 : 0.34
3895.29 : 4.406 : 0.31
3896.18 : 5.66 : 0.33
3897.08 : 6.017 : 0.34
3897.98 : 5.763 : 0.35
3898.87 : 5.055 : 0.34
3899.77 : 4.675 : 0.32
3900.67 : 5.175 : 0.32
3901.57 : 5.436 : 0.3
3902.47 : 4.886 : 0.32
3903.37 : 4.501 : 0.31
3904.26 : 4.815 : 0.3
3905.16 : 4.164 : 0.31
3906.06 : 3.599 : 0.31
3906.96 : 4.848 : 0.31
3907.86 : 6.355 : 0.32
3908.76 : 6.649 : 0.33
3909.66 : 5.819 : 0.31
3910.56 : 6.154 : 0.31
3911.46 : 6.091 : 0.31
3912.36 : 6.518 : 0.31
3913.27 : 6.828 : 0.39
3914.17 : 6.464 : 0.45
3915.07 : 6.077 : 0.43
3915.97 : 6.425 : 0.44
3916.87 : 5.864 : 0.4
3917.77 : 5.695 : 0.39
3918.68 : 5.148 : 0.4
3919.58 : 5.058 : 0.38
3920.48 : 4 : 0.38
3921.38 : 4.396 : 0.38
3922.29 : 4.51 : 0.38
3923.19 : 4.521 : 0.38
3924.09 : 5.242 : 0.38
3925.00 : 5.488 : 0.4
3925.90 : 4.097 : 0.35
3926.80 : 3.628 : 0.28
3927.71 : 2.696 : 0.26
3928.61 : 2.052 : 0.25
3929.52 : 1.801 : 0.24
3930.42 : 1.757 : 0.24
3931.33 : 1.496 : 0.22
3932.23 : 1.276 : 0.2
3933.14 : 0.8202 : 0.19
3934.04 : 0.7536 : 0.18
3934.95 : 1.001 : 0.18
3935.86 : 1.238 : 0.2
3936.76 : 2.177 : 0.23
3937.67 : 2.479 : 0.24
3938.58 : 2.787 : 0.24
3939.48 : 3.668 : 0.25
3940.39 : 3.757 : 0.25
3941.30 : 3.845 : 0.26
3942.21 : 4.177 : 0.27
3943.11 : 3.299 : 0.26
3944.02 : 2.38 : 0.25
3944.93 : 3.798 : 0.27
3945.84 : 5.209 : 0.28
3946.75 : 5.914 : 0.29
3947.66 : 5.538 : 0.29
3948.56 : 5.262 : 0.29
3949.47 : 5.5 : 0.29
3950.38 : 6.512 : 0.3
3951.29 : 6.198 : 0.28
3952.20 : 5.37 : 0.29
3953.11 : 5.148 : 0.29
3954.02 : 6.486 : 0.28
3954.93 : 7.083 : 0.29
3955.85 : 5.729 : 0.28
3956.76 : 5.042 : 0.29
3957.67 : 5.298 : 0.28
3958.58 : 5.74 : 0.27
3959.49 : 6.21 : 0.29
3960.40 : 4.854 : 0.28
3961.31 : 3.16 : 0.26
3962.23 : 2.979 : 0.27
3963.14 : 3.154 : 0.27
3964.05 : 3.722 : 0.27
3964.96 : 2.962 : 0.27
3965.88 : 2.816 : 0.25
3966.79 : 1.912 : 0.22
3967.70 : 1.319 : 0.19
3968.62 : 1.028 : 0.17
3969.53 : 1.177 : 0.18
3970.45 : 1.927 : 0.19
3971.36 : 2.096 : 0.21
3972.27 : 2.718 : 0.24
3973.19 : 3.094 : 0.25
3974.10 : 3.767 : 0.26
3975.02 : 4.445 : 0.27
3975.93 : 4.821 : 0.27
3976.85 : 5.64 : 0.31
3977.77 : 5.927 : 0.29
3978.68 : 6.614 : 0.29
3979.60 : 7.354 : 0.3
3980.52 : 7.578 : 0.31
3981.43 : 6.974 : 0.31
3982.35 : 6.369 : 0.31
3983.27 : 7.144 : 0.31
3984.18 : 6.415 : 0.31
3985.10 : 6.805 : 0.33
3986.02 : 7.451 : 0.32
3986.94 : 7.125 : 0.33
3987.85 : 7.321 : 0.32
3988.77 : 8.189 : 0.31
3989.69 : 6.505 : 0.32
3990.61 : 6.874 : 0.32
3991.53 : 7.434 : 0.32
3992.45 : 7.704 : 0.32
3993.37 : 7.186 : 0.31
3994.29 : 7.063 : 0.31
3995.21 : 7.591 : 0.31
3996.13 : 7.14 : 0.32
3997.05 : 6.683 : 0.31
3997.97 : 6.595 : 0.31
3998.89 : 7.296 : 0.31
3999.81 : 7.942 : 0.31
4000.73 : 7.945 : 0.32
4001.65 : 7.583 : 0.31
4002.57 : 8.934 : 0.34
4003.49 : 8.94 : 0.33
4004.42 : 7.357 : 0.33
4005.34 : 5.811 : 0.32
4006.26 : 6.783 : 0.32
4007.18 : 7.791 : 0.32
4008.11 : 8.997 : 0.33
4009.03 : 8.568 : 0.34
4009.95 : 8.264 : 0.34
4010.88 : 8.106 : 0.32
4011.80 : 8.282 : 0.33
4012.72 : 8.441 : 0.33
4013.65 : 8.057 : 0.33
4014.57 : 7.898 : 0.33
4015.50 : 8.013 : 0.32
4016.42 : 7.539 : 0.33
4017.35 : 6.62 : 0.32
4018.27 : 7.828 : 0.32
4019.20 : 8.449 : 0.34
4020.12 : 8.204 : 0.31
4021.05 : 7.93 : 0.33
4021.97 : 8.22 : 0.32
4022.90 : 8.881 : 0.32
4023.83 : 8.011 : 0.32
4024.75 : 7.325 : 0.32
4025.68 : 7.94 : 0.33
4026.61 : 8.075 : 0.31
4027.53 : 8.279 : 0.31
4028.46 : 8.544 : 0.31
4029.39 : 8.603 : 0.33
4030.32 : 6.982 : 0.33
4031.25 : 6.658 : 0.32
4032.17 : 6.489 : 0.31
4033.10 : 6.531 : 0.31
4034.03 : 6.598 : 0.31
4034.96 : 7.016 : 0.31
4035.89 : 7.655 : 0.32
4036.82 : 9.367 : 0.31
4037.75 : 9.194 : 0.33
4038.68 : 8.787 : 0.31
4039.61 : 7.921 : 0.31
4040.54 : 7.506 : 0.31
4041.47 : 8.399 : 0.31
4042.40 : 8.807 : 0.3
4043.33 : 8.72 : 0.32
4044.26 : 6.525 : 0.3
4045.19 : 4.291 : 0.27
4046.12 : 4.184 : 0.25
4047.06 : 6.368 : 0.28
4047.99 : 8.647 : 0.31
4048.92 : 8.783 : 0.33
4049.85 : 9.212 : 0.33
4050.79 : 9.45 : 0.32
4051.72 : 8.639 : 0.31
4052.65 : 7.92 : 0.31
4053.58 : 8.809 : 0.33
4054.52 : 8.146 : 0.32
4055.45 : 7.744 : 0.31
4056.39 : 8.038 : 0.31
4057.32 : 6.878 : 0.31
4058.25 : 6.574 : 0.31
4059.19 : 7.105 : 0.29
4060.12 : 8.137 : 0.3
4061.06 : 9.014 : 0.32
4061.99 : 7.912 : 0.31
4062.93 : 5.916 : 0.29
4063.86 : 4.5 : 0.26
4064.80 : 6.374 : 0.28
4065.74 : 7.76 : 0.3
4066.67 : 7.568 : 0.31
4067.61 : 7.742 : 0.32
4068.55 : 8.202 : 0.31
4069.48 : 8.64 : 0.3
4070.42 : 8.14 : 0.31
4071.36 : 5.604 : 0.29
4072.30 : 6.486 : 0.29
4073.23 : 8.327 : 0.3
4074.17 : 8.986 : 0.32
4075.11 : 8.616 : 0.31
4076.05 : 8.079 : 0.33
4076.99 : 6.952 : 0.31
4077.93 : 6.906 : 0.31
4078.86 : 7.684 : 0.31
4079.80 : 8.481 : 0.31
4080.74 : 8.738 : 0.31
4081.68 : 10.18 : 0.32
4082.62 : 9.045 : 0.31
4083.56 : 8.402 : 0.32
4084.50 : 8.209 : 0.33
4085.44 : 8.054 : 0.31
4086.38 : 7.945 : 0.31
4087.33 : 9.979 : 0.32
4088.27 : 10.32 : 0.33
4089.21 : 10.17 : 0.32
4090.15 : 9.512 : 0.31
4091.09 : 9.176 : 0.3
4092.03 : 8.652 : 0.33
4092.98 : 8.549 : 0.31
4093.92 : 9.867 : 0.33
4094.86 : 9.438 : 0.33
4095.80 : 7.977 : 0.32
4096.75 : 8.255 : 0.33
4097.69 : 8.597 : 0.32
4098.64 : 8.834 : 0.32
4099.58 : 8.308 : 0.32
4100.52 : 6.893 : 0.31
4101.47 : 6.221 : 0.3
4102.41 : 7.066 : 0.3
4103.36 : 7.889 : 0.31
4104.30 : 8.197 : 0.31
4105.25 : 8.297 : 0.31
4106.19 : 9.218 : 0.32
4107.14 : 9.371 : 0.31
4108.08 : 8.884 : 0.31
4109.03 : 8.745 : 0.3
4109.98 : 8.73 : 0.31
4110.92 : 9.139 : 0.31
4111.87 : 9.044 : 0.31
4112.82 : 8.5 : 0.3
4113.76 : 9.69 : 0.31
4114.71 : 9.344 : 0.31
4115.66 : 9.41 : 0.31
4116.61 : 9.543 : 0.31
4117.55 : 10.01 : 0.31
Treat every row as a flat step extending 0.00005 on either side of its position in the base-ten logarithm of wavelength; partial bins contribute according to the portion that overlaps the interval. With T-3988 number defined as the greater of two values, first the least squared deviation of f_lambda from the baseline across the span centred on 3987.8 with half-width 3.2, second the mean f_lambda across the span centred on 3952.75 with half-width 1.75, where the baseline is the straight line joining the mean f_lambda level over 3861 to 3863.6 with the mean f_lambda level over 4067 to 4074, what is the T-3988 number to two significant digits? 5.8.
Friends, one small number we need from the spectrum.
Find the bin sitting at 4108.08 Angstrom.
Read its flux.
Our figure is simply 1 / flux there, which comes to 0.113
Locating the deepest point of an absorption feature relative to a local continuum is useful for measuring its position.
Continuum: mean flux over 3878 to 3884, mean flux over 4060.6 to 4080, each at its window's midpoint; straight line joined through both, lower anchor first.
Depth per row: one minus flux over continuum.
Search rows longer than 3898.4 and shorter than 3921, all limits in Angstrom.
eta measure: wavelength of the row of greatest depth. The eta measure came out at 3906.06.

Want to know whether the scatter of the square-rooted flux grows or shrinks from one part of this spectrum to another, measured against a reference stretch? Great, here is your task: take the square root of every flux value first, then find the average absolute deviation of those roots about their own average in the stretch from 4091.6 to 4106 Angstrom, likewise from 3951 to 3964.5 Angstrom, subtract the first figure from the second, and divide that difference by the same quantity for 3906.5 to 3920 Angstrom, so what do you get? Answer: 1.2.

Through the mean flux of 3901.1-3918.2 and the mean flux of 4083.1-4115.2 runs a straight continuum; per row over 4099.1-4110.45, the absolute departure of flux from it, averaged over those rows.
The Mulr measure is 0.8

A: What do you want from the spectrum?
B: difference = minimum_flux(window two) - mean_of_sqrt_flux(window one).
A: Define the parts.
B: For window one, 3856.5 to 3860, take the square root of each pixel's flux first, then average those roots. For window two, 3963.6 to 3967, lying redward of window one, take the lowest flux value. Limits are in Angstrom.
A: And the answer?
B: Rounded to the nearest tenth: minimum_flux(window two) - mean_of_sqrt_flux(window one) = 0.2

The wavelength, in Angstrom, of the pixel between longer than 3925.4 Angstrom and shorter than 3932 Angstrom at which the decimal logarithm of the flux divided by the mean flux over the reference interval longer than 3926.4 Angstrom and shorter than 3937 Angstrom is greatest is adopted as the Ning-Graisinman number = 3925.90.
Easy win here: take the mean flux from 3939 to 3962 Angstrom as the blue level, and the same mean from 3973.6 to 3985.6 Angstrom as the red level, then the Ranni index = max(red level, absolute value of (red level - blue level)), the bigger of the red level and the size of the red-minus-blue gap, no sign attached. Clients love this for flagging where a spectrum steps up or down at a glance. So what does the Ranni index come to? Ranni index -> 6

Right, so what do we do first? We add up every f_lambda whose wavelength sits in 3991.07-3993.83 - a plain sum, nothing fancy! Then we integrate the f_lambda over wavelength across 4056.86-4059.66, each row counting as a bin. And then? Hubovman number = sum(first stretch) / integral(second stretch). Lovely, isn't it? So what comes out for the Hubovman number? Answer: 1.2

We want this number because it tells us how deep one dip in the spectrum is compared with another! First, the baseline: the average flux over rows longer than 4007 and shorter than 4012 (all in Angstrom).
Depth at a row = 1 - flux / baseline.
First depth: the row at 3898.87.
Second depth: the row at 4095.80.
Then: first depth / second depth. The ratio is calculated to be 9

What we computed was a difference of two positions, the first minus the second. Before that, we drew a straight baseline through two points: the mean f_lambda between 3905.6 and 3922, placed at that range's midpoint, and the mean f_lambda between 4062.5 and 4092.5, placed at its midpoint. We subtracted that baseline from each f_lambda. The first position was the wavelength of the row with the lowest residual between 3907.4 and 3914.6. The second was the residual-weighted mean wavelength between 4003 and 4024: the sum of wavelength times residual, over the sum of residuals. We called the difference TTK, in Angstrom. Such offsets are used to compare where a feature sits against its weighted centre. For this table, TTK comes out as -104.4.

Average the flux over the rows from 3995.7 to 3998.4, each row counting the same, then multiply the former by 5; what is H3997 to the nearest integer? 34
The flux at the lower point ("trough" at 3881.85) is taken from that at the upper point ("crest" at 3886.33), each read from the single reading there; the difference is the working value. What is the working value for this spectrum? -1.3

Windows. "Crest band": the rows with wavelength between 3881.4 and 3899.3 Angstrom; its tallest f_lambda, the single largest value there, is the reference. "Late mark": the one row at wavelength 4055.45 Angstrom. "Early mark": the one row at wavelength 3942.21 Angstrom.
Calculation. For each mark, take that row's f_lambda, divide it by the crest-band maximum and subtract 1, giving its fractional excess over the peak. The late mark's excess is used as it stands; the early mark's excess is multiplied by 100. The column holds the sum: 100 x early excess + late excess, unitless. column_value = -34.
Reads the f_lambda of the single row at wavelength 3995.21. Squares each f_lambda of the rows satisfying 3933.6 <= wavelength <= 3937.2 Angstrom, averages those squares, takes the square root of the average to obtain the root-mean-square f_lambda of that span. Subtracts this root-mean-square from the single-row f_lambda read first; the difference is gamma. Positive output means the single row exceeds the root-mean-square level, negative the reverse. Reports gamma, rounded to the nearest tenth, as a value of 6.2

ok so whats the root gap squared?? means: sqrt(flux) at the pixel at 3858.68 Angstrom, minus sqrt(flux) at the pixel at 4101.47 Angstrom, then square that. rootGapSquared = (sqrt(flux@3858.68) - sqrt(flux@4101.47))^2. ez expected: 0.72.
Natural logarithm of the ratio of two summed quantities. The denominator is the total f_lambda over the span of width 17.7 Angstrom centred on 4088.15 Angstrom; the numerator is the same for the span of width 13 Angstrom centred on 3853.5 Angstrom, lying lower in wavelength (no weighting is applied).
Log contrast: -1.0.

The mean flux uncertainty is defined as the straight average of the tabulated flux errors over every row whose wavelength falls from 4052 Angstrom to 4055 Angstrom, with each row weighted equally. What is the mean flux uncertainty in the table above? 0.320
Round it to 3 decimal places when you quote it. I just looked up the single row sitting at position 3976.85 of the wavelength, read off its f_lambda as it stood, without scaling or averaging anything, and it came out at 5.640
